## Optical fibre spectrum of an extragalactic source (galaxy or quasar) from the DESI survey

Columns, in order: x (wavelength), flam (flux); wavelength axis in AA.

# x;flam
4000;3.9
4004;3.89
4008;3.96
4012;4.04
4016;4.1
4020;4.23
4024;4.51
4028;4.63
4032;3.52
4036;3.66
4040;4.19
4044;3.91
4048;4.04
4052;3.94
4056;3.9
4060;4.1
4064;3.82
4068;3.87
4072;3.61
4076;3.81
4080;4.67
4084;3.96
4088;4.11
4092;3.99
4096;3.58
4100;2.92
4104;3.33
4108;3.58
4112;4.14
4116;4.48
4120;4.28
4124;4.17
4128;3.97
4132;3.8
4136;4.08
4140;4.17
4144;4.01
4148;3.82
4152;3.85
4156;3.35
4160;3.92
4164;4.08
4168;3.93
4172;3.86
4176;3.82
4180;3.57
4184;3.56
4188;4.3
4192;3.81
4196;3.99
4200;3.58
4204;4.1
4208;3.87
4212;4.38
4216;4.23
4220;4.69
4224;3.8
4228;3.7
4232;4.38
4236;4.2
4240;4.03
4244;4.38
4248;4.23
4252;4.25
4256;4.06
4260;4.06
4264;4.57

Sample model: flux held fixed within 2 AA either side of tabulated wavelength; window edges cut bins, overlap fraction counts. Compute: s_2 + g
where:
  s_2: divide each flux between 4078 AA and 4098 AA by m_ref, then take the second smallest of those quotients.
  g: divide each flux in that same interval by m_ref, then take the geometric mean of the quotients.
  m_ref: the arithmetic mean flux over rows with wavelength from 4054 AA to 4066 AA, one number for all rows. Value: 2.03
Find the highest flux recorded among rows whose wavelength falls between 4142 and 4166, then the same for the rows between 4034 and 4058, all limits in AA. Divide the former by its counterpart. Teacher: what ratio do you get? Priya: 0.97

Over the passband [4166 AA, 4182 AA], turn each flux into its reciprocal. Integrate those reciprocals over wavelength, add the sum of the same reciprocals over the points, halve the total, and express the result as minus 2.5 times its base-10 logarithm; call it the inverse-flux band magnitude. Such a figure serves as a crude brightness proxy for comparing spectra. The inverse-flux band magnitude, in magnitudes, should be -1.05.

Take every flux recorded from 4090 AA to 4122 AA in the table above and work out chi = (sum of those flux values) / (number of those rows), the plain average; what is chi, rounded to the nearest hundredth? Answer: 3.79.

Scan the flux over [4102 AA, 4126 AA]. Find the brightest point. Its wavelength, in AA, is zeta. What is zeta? 4116 AA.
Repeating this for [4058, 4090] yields 4080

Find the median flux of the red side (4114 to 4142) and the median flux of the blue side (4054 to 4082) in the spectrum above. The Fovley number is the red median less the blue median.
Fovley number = 0.30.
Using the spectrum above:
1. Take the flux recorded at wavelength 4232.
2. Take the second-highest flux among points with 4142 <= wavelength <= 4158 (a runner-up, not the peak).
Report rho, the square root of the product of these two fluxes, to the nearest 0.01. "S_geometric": 4.11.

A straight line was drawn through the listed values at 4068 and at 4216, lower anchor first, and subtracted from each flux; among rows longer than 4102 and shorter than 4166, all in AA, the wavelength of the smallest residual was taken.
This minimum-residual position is 4156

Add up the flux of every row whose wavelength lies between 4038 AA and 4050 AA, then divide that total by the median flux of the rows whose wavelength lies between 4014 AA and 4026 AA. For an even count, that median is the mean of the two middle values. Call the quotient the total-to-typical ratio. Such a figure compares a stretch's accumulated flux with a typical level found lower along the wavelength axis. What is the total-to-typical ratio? 2.9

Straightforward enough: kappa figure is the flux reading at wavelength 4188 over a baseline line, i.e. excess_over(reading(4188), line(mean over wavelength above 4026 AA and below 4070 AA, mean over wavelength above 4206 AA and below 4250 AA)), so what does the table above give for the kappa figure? 0.17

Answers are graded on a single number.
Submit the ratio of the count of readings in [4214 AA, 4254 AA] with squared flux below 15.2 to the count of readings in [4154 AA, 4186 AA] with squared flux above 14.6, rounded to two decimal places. 0.50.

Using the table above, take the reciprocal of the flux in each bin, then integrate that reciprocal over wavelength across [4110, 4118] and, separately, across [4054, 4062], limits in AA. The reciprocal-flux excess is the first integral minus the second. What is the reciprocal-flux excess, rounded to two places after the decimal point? -0.14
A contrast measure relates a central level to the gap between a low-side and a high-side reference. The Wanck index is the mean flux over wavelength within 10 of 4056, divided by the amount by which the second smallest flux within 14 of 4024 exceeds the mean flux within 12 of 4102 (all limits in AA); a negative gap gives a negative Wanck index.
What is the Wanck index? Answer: 57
